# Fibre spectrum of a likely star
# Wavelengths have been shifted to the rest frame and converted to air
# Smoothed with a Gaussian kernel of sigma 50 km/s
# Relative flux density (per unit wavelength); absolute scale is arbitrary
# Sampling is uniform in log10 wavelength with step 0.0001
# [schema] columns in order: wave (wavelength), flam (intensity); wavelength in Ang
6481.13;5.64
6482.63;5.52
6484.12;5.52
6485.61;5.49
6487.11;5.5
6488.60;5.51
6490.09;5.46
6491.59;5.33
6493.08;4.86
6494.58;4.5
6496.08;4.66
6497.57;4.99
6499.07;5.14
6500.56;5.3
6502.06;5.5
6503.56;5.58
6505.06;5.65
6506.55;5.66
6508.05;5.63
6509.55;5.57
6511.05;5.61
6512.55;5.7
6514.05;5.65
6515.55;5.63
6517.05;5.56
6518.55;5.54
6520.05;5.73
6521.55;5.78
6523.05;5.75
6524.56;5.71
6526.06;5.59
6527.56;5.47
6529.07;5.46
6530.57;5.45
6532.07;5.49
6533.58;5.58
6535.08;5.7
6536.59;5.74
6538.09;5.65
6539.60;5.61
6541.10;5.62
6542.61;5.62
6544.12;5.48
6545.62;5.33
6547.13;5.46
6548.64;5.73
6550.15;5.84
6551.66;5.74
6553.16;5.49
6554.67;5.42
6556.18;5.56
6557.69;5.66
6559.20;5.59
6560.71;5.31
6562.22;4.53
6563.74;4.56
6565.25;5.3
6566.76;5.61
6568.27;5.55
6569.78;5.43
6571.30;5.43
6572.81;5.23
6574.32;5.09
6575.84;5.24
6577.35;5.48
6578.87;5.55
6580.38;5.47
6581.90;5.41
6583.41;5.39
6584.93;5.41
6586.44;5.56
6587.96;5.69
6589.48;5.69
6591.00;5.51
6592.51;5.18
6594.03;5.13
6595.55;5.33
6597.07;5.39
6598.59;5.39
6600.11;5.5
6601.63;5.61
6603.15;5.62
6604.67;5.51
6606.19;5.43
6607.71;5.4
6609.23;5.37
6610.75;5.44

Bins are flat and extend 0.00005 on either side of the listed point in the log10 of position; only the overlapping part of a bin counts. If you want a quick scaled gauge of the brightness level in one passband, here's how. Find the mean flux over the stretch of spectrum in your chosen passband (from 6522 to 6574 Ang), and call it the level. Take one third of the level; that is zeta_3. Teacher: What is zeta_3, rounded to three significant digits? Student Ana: 1.83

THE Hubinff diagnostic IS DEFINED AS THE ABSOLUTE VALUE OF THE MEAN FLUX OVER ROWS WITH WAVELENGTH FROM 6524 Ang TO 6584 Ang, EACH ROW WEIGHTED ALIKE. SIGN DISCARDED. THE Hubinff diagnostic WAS 5.46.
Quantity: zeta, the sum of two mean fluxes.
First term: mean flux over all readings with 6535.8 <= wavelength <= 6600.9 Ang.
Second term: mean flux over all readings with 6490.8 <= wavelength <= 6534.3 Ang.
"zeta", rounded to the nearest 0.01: 10.89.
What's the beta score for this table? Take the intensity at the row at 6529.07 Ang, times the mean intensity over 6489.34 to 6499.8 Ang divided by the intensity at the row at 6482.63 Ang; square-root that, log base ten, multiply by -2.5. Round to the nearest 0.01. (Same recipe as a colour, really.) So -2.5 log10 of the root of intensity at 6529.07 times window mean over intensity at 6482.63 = -0.87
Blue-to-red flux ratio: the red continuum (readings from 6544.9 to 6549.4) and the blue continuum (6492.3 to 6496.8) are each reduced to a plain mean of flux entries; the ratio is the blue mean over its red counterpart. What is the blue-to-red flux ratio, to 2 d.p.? 0.85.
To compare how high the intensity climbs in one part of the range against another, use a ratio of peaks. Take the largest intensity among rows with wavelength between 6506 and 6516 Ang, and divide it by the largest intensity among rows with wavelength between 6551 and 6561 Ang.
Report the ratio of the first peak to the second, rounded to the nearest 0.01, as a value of 0.99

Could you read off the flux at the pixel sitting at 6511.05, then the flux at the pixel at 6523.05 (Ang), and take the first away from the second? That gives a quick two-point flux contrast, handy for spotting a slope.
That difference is 0.1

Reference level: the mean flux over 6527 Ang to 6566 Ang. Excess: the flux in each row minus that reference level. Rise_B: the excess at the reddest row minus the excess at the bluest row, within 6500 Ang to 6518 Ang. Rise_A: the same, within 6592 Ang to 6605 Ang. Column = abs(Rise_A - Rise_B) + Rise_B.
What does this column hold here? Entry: 0.3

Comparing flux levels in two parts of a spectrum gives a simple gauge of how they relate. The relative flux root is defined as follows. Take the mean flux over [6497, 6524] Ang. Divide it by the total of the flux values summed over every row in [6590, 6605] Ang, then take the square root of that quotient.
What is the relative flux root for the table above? 0.32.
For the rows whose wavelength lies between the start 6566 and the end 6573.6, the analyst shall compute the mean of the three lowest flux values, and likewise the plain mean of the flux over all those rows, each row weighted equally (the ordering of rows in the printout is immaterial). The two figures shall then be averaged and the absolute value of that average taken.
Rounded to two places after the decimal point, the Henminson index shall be 5.41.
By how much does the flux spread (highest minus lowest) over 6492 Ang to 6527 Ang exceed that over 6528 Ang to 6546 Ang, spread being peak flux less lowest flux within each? 0.87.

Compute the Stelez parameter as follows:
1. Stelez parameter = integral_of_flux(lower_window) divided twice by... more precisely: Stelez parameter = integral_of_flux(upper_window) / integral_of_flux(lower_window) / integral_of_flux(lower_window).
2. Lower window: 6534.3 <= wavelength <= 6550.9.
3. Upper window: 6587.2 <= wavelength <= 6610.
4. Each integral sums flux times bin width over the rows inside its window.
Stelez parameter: 0.014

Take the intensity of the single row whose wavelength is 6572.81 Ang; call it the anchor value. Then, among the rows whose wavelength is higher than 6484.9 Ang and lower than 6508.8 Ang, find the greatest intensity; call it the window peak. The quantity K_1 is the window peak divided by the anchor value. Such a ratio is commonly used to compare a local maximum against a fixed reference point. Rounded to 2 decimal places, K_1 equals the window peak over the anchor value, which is 1.08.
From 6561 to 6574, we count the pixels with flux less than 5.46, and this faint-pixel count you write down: 6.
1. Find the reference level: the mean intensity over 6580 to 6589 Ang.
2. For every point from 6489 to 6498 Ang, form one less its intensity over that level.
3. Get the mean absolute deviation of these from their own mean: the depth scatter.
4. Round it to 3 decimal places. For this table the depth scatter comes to 0.053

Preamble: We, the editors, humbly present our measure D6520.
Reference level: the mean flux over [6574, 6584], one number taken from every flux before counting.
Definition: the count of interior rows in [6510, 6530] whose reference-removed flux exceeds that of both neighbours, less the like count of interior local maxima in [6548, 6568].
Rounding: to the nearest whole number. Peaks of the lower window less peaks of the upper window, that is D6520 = 0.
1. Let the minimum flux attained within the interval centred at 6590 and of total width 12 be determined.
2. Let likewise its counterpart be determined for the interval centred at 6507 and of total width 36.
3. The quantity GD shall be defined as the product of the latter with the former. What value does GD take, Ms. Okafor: 23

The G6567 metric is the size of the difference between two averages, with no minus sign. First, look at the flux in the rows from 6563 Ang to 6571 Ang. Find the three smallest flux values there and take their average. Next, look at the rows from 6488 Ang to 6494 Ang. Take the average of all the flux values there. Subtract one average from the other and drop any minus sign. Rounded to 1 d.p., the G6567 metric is 0.2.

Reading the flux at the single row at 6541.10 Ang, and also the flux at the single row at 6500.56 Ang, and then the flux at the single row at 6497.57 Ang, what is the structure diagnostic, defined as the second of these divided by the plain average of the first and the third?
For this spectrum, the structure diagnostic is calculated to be 0.999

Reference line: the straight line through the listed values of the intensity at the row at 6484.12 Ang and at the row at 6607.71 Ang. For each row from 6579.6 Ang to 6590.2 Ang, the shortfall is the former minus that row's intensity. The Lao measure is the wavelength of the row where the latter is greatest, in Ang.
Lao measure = 6583.41 Ang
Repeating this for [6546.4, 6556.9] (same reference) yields 6554.67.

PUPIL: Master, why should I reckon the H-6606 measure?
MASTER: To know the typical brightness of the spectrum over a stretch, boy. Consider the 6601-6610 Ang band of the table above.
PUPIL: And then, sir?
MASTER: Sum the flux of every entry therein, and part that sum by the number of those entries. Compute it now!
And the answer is 5.49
